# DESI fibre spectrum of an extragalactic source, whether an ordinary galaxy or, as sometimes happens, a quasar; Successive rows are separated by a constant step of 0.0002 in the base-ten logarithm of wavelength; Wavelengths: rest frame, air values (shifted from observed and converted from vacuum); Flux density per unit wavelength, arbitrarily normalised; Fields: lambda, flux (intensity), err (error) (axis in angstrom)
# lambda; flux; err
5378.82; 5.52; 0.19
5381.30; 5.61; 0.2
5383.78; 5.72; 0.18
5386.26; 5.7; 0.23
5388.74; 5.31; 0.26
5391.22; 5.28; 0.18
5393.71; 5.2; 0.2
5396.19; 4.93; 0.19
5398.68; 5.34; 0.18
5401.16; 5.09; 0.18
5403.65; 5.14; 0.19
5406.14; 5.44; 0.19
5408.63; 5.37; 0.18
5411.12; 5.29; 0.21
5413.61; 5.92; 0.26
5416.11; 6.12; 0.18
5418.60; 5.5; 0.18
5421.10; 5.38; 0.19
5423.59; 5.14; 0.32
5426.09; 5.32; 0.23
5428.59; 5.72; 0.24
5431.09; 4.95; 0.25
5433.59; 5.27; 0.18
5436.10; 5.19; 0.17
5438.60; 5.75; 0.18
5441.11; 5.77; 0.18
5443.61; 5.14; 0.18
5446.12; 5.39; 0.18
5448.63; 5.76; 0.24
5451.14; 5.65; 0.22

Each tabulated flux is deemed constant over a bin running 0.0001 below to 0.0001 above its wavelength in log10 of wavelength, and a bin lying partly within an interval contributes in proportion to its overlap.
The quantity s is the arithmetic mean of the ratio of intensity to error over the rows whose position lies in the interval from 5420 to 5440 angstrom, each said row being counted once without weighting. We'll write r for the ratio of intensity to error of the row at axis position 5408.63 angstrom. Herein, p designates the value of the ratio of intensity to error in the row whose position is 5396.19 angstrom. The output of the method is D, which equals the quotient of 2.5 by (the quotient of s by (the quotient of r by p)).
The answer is 0.11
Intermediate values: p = 25.9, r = 30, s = 25.4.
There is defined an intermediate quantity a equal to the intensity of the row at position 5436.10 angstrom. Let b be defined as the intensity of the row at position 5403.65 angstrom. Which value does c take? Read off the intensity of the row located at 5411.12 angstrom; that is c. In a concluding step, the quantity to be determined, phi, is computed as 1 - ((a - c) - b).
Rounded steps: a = 5.19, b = 5.14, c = 5.29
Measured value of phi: 6.2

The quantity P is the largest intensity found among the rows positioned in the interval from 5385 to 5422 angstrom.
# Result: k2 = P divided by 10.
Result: 0.61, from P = 6.12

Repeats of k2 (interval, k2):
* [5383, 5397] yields 0.57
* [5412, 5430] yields 0.61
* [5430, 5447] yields 0.58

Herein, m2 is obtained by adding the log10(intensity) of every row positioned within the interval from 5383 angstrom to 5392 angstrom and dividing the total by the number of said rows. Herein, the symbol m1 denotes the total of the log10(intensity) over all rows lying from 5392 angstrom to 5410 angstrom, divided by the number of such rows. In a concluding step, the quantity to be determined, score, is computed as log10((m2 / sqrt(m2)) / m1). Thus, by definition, 0.079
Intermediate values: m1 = 0.717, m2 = 0.740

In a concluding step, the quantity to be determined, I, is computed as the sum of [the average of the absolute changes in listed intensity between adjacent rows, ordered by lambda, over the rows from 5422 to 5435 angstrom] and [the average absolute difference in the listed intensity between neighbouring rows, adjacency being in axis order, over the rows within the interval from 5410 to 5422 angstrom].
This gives 0.81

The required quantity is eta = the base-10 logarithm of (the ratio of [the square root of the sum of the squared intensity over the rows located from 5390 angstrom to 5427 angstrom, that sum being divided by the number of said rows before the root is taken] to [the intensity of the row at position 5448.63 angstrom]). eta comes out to -0.03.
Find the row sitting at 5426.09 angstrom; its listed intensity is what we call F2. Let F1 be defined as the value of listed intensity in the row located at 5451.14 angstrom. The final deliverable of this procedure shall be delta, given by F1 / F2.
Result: 1.06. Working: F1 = 5.65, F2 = 5.32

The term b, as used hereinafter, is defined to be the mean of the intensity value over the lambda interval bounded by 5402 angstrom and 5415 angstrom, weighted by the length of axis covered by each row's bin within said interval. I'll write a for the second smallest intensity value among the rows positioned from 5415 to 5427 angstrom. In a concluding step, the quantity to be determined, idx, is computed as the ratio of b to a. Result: 1.02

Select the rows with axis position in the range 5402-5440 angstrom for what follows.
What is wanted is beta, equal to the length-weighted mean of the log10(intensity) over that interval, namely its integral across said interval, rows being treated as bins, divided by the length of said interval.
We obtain 0.7341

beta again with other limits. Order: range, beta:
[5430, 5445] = 0.7275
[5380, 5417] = 0.7335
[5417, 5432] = 0.7291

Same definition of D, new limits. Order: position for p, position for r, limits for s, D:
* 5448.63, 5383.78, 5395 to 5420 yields 0.12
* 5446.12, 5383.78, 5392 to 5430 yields 0.10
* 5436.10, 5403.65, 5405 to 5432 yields 0.09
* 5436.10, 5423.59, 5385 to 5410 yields 0.05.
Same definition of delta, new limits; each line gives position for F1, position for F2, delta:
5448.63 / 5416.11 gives 0.94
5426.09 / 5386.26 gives 0.93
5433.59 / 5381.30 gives 0.94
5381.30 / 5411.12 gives 1.06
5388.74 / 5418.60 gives 0.97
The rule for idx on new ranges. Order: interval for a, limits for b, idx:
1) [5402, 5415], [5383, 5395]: 1.03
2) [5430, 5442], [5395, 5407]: 1.00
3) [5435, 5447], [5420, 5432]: 1.02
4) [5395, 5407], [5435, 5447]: 1.07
